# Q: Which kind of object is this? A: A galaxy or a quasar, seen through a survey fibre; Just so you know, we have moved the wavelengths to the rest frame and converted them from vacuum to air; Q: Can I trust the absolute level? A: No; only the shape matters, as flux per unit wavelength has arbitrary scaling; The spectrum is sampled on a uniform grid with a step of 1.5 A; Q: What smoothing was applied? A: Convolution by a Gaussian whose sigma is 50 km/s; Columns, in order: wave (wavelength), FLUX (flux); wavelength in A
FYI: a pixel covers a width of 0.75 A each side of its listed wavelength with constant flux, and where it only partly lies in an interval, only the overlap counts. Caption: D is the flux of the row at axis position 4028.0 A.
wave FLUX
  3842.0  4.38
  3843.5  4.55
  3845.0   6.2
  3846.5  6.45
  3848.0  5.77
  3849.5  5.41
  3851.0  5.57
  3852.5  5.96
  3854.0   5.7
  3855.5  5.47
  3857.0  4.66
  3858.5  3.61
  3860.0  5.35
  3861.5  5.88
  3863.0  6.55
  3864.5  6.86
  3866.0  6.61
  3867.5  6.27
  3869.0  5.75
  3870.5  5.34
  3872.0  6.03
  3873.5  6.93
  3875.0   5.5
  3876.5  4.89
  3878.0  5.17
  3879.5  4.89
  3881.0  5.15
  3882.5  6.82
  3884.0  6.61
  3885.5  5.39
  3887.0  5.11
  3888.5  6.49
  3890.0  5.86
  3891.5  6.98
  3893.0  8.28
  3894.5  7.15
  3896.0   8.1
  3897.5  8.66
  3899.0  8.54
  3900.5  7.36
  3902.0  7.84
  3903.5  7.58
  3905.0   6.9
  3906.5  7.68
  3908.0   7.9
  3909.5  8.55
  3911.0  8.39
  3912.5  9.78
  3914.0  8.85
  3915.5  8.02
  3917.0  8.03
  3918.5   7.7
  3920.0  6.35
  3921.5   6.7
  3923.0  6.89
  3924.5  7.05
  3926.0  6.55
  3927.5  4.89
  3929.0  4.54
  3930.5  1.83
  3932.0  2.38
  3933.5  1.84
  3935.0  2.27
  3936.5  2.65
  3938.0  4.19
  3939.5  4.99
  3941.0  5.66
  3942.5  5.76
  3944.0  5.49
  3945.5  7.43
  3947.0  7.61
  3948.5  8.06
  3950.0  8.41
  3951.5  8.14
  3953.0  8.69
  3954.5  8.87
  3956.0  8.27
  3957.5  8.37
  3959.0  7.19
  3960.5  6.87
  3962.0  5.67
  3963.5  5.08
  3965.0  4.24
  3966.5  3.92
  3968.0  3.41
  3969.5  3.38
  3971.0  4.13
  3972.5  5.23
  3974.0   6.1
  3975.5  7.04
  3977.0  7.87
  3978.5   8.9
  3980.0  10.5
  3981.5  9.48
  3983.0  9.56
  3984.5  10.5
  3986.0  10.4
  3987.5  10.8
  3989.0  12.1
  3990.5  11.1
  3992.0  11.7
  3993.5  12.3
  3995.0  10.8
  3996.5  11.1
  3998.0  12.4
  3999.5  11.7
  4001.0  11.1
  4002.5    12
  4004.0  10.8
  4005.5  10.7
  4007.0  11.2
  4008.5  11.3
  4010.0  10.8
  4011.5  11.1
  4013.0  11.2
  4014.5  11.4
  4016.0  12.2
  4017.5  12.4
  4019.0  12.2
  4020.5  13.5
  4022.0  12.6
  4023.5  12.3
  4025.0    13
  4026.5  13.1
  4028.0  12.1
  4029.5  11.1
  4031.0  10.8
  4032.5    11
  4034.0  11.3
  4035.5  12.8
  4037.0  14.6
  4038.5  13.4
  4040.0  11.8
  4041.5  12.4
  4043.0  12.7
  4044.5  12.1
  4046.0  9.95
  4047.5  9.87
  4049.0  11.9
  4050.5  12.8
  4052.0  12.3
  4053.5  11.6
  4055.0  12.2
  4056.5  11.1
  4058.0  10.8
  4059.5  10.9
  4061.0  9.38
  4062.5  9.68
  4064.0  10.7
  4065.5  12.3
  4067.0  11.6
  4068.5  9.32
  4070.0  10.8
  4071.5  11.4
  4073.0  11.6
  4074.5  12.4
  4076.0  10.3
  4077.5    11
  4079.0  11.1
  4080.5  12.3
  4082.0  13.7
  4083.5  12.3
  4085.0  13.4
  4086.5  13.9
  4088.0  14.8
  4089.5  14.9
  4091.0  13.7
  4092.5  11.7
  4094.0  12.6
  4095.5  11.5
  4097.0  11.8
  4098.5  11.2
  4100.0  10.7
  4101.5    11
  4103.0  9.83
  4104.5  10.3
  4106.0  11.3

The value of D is 12.1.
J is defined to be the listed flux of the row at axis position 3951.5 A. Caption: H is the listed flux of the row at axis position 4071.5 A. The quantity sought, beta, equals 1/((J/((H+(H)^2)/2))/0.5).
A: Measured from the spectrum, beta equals 4.3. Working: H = 11.4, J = 8.14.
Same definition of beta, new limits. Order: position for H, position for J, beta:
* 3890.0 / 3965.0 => 2.4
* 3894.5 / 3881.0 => 2.8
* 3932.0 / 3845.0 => 0.3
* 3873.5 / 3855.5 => 2.5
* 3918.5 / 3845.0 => 2.7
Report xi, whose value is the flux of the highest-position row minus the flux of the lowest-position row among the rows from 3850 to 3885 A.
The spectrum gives 1.0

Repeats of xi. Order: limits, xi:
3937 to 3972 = -0.1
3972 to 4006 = 5.5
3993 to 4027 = 0.8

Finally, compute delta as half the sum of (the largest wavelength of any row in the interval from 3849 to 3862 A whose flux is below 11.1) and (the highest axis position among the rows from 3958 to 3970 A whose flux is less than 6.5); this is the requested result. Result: 3915.5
